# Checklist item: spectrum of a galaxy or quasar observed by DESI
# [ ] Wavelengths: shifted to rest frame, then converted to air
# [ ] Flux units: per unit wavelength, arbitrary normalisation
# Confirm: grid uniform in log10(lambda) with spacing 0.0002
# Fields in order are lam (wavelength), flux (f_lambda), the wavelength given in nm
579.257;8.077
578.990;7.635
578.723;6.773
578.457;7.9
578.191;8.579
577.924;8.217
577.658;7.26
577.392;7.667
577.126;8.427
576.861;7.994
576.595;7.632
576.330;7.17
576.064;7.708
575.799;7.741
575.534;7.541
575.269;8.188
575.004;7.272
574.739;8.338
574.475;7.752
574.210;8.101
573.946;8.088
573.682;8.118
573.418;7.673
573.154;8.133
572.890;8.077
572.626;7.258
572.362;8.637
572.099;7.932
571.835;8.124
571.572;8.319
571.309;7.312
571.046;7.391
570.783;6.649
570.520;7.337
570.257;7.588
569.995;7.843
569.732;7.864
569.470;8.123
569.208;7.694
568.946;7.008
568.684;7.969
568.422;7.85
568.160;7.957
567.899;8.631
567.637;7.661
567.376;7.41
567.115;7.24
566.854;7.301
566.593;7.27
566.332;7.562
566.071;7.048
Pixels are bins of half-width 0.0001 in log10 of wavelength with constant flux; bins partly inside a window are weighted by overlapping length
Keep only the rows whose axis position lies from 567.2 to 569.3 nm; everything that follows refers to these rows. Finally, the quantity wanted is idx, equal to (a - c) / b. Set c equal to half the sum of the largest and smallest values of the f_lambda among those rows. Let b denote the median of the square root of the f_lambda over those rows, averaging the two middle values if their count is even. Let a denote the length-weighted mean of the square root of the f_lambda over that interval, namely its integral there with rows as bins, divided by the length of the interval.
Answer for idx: -1.806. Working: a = 2.785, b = 2.79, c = 7.8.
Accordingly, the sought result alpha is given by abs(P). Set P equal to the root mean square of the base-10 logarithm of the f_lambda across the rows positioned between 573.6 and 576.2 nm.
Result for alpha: 0.897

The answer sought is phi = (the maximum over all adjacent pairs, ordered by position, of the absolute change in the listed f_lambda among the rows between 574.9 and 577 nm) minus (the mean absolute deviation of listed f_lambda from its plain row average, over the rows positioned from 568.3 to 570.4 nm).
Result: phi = 0.68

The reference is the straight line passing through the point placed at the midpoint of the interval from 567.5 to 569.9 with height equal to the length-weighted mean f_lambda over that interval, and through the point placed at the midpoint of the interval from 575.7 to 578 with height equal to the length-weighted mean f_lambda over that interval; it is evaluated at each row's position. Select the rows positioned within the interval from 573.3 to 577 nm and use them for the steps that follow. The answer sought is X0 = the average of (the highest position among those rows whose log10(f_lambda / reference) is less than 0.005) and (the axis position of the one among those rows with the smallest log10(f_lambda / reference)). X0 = 576.46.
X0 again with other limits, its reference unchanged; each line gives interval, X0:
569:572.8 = 571.70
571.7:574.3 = 573.02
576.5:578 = 577.66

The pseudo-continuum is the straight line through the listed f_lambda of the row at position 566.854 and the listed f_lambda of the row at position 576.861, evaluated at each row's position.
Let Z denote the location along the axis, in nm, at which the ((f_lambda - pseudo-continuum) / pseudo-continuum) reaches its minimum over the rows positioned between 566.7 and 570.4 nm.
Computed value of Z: 568.946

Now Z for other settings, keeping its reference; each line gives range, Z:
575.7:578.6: 576.330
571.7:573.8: 572.626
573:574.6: 573.418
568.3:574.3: 570.783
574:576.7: 576.330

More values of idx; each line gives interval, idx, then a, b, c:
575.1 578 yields -1.806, 2.785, 2.78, 7.8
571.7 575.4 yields -1.801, 2.824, 2.85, 7.9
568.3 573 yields -1.737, 2.777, 2.80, 7.6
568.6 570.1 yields -1.707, 2.782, 2.80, 7.6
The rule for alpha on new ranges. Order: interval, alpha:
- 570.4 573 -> 0.886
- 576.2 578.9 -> 0.889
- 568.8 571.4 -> 0.874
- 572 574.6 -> 0.902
